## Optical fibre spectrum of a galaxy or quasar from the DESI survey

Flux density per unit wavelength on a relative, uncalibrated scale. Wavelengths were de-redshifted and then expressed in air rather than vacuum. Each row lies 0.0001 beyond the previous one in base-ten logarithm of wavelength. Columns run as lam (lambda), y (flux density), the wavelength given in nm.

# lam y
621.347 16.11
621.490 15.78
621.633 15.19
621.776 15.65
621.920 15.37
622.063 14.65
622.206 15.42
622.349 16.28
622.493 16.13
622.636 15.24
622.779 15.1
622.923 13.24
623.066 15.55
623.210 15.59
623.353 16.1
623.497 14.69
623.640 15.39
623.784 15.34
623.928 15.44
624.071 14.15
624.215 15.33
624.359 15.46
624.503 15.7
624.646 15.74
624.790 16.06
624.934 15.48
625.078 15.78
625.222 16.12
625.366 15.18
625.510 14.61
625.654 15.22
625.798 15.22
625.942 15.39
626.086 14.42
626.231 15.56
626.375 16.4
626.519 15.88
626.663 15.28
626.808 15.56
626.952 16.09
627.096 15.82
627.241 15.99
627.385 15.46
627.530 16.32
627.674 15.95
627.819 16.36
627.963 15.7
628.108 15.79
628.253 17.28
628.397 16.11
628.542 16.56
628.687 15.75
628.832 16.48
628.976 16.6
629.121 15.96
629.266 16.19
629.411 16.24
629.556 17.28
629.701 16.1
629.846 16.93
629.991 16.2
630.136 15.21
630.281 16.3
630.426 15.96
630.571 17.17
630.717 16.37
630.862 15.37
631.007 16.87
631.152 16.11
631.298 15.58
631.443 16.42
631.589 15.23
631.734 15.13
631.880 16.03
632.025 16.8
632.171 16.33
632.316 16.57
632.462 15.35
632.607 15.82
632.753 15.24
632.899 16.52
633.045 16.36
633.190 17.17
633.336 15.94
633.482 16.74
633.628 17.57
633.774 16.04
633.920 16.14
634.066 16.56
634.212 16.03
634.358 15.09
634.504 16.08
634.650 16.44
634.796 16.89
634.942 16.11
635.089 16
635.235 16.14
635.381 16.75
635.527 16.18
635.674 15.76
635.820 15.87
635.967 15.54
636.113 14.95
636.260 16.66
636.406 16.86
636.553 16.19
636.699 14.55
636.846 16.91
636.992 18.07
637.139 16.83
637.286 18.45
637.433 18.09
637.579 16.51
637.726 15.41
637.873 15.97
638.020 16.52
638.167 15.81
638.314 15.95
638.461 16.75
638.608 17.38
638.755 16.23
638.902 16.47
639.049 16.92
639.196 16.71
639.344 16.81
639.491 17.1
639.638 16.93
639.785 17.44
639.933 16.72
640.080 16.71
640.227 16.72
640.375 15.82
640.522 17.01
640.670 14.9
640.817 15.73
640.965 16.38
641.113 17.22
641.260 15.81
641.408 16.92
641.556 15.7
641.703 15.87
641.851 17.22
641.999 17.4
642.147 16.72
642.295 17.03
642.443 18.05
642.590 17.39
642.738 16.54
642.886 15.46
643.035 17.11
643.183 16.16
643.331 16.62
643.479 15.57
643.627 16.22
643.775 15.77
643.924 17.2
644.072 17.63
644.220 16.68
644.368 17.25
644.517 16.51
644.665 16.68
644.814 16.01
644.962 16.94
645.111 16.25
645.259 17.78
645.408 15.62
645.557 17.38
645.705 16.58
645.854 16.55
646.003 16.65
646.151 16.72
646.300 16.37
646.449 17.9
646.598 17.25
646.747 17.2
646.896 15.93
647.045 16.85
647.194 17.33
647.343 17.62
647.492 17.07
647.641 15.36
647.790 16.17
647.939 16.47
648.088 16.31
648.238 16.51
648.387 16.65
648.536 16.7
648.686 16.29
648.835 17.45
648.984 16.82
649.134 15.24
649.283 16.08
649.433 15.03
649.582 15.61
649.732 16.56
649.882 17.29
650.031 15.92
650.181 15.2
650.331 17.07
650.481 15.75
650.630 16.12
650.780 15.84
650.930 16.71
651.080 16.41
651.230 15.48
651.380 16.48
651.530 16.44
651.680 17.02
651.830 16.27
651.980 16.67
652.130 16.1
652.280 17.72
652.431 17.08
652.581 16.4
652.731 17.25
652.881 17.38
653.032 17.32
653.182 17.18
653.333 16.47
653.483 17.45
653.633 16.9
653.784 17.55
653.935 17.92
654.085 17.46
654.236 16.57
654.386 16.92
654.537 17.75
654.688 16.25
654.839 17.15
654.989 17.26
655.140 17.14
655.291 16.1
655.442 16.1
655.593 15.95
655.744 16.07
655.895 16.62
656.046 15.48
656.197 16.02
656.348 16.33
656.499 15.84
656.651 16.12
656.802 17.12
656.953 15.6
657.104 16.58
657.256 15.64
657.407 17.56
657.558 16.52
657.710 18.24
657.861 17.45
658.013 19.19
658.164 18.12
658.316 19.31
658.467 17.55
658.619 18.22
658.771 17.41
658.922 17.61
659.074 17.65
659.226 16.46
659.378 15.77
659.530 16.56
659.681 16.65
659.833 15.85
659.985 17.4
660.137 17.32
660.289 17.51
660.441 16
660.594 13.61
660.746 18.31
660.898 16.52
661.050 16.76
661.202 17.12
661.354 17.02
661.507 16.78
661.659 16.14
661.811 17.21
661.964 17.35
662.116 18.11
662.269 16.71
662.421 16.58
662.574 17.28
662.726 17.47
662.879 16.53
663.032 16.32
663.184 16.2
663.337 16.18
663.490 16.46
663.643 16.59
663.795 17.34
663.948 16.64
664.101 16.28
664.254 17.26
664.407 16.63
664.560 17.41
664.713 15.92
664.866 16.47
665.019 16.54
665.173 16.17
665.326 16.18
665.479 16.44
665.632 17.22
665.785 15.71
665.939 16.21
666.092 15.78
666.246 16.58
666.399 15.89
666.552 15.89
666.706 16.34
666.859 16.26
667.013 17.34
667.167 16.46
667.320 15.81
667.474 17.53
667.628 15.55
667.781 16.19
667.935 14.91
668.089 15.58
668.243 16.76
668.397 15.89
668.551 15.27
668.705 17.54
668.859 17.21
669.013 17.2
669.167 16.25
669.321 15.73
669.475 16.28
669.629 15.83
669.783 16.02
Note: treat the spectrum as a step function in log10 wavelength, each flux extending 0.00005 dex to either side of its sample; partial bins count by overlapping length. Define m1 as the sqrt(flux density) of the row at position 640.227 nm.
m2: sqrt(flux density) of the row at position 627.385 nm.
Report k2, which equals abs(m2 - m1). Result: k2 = 0.16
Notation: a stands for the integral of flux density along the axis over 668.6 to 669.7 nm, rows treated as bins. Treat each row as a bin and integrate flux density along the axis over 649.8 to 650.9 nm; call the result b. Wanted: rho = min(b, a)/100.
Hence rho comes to 0.18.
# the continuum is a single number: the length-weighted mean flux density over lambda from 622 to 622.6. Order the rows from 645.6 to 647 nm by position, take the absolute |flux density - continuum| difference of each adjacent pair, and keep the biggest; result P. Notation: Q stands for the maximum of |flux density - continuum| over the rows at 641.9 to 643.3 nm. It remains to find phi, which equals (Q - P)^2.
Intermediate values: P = 1.53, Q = 2.4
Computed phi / 0.8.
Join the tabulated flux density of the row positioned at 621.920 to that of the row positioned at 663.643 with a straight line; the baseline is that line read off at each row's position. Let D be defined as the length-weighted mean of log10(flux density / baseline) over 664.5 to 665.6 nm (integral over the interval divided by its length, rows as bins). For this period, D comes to -0.005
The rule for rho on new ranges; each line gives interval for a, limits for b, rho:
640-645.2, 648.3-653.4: 0.84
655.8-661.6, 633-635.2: 0.36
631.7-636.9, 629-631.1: 0.34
